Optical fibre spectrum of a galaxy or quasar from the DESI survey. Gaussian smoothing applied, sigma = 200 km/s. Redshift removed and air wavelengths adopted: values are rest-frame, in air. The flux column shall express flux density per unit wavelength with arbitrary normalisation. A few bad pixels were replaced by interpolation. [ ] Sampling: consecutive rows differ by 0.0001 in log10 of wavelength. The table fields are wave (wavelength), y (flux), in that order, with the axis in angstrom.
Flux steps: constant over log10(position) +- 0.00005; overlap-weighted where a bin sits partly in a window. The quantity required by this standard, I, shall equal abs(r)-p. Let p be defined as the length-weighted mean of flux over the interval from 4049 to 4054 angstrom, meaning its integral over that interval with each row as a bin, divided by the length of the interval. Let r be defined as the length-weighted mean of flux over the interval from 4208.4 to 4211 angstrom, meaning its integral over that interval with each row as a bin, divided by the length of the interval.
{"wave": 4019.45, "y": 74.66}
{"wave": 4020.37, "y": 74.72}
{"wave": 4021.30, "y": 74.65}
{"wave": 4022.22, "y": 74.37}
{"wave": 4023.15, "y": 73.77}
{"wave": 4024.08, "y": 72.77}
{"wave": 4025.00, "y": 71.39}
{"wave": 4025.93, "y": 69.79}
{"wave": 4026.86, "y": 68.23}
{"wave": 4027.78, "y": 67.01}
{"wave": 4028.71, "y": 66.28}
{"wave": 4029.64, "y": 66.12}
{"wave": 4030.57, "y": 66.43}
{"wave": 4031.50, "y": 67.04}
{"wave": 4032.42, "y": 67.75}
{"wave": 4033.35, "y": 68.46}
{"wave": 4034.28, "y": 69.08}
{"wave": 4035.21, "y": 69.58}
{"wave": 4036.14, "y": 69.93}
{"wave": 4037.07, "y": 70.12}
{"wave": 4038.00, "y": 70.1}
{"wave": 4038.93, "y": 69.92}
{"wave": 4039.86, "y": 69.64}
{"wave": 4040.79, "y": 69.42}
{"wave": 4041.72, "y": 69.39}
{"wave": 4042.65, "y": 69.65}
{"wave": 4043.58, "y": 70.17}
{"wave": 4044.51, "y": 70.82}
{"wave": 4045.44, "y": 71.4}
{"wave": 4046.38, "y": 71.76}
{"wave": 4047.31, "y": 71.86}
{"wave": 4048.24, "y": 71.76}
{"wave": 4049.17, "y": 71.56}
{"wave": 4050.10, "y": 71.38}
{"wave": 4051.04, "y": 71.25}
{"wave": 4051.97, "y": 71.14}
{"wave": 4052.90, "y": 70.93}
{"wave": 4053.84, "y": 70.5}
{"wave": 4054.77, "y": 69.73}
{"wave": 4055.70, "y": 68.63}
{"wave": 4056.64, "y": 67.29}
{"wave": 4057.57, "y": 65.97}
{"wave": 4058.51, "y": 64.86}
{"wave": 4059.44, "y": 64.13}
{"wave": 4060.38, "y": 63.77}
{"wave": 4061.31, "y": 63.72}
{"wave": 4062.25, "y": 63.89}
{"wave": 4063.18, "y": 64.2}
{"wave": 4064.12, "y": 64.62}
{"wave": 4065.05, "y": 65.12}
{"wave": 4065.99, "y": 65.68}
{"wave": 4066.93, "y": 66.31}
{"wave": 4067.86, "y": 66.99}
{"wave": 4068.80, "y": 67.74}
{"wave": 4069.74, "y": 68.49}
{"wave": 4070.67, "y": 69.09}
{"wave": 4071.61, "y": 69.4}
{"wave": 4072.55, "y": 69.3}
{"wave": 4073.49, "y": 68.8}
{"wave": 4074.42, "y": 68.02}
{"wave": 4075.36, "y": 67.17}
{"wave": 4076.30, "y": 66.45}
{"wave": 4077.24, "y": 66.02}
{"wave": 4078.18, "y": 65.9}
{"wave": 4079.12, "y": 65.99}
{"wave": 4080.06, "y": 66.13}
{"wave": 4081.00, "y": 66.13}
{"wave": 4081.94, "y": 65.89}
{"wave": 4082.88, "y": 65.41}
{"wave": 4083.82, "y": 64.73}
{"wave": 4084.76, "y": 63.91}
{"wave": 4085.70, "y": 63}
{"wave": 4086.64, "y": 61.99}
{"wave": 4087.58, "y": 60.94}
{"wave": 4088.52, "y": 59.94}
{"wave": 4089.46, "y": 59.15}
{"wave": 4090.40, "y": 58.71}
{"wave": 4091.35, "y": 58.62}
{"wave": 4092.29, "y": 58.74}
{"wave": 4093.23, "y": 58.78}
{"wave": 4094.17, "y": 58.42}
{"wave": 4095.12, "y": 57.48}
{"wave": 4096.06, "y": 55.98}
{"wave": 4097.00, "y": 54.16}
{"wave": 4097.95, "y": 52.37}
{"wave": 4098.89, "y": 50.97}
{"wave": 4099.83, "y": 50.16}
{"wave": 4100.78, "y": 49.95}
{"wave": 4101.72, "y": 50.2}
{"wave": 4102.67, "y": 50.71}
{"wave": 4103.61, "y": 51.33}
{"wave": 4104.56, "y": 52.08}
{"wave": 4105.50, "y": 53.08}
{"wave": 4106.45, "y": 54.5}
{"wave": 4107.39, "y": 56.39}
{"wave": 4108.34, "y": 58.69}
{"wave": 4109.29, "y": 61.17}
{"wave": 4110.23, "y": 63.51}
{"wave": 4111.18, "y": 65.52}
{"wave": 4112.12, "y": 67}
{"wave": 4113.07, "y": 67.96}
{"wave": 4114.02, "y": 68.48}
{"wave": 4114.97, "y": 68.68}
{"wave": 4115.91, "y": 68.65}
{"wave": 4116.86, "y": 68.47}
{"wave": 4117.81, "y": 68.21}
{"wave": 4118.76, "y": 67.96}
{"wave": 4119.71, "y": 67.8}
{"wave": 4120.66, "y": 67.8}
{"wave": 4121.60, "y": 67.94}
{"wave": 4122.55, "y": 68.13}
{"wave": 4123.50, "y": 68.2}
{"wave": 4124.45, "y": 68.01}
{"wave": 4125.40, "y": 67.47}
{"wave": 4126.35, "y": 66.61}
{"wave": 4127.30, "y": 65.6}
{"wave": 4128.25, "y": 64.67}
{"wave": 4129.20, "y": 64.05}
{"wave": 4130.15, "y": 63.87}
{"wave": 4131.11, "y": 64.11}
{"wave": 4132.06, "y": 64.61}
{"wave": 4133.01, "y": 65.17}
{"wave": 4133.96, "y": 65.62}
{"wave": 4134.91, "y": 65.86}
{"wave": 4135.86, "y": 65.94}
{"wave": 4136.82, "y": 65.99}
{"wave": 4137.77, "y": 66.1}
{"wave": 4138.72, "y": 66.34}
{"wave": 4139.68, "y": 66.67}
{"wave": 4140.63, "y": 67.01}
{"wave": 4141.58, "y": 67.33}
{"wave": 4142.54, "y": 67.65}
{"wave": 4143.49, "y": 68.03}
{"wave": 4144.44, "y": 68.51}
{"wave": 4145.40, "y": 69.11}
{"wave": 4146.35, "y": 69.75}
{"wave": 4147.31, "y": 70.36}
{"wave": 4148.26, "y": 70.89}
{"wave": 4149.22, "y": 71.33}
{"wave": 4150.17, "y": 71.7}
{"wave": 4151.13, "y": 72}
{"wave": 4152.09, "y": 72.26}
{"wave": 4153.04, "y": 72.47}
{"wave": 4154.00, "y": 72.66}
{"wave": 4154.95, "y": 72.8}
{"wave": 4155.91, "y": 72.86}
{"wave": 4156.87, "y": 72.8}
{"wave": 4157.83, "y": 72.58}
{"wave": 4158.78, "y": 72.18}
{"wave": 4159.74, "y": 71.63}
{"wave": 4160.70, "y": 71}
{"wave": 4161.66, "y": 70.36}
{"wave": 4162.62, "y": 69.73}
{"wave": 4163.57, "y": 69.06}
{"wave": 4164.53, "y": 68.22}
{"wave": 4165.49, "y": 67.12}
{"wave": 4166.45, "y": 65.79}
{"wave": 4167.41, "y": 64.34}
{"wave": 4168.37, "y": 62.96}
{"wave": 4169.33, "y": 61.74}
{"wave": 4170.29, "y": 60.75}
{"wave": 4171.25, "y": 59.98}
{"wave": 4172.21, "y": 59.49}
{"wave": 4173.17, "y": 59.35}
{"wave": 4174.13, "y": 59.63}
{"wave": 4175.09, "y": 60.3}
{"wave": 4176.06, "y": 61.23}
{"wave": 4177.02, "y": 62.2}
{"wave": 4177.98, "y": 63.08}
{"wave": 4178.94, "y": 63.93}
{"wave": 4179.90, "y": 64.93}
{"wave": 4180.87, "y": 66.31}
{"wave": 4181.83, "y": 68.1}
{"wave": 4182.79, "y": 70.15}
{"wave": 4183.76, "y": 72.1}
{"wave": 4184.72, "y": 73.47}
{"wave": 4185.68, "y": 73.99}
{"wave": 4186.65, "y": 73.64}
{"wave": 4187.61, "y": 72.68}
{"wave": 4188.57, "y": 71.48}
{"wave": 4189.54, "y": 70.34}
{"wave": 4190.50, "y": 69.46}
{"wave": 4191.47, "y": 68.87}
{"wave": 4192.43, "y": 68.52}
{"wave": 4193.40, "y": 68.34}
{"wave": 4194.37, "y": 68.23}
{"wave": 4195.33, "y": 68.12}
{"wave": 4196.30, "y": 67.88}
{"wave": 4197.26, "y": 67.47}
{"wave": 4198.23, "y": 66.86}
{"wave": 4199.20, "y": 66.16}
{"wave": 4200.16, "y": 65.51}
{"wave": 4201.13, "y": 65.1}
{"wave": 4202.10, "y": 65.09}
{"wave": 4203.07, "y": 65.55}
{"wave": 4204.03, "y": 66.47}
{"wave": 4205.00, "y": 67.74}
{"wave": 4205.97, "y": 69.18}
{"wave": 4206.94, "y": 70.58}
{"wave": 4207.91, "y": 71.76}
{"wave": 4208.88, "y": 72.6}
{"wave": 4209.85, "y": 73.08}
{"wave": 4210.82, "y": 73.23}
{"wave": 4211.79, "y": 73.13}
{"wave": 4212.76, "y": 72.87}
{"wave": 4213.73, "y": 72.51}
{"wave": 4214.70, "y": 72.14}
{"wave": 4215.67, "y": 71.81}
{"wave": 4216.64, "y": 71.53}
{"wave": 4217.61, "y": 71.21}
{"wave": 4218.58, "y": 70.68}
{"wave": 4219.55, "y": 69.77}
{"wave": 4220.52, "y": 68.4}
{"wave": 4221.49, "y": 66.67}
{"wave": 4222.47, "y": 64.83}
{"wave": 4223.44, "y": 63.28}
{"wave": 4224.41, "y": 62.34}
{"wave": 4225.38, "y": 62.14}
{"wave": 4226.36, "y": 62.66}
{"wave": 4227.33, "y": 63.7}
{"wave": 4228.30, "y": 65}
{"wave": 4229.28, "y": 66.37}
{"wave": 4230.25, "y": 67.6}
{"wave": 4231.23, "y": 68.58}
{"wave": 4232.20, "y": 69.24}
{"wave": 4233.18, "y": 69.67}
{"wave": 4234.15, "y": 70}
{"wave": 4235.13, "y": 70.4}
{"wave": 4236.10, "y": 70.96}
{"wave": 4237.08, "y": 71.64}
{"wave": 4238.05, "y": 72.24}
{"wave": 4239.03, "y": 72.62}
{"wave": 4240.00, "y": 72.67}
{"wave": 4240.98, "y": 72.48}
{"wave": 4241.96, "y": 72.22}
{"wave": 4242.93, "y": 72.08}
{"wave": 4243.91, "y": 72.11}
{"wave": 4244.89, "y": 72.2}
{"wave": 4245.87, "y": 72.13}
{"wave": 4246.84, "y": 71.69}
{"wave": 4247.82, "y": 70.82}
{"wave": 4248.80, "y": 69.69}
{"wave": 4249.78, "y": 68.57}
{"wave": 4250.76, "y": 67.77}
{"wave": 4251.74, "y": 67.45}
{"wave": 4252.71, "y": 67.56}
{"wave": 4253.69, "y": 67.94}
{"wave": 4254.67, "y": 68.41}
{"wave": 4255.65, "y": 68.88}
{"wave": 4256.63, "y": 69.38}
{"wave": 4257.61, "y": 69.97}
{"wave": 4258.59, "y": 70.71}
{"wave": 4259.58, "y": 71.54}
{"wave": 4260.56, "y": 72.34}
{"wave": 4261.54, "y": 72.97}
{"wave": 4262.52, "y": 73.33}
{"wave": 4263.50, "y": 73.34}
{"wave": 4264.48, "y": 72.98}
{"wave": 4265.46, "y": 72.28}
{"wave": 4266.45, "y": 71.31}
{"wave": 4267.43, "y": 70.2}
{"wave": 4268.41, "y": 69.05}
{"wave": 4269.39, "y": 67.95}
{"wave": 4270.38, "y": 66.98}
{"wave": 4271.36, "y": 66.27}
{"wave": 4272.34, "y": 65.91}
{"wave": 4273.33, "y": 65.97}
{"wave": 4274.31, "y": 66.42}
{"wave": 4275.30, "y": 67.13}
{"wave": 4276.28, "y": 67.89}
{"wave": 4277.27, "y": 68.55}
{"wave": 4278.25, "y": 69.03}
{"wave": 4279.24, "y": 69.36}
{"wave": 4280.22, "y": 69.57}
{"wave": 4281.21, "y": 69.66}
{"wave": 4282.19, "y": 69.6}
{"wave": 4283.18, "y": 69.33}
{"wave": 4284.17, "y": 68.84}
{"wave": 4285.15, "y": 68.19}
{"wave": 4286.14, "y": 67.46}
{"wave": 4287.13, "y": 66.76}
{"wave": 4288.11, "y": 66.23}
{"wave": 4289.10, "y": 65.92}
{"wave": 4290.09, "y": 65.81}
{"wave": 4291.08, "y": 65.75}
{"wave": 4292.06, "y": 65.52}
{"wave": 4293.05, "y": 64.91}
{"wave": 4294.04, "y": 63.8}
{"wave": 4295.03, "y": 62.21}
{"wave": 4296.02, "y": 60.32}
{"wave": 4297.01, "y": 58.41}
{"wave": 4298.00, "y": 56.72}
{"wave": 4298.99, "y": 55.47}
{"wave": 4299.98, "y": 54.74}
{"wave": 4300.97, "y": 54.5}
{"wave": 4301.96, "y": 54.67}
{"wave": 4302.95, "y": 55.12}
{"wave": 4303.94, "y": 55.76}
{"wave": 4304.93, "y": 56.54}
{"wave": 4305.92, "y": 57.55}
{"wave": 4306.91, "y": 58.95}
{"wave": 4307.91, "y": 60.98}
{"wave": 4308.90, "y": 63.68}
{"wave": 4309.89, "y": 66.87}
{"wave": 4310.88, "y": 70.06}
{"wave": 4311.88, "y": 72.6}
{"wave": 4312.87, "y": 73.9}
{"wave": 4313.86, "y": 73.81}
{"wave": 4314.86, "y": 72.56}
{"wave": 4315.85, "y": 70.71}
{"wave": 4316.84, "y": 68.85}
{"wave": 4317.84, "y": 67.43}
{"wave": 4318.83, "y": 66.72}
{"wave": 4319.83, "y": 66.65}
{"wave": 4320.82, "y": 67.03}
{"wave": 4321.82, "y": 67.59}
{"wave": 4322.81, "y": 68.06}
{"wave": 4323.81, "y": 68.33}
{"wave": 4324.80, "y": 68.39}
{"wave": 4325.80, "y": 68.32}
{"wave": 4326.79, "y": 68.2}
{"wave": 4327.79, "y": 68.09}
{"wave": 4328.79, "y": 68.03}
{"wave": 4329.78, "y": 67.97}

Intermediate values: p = 71.1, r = 73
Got 1.8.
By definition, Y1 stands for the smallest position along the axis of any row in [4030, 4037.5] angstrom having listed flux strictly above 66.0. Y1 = 4030.57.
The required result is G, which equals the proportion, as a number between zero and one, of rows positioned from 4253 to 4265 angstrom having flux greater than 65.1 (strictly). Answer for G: 1.00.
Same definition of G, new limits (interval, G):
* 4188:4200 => 1.00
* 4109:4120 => 0.83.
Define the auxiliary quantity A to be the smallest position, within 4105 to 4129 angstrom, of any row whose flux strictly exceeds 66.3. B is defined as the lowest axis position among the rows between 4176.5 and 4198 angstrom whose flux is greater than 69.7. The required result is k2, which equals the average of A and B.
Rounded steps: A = 4112.12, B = 4182.79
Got 4147.5 angstrom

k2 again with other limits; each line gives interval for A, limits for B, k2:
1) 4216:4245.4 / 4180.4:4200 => 4199.7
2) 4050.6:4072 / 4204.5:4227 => 4129.0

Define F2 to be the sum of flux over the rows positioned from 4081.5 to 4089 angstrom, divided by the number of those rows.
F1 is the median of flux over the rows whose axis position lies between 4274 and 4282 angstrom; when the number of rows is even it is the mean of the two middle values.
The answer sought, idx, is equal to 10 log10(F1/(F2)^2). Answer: -17.6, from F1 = 68.8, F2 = 63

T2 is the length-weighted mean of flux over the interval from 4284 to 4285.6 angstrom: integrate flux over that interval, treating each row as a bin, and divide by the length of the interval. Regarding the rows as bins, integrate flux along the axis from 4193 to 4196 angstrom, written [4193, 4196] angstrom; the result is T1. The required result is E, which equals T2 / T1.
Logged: 0.3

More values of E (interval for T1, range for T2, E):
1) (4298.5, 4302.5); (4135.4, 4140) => 0.3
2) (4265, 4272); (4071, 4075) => 0.1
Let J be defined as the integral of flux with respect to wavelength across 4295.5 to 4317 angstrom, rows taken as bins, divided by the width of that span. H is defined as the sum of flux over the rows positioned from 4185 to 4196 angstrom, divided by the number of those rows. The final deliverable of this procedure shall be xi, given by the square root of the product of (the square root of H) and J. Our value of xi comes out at 22.9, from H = 70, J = 62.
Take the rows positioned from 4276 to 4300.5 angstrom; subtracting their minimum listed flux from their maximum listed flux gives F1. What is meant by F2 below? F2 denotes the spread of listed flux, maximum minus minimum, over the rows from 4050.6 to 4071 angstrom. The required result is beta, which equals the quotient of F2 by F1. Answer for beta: 0.5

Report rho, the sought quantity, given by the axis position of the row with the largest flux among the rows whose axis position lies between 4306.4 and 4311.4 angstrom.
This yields 4310.88 angstrom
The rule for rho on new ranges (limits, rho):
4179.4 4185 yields 4184.72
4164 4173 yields 4164.53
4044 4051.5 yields 4047.31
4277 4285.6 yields 4281.21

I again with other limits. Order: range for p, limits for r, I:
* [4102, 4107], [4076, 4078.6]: 13.7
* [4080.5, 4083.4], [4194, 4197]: 2.4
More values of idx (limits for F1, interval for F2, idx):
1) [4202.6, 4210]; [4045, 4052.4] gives -18.6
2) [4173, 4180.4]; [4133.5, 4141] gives -18.5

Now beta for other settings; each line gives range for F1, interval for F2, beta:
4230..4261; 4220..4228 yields 1.2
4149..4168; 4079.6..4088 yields 0.6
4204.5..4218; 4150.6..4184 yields 2.5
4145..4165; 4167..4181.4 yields 1.5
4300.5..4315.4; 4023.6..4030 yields 0.3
